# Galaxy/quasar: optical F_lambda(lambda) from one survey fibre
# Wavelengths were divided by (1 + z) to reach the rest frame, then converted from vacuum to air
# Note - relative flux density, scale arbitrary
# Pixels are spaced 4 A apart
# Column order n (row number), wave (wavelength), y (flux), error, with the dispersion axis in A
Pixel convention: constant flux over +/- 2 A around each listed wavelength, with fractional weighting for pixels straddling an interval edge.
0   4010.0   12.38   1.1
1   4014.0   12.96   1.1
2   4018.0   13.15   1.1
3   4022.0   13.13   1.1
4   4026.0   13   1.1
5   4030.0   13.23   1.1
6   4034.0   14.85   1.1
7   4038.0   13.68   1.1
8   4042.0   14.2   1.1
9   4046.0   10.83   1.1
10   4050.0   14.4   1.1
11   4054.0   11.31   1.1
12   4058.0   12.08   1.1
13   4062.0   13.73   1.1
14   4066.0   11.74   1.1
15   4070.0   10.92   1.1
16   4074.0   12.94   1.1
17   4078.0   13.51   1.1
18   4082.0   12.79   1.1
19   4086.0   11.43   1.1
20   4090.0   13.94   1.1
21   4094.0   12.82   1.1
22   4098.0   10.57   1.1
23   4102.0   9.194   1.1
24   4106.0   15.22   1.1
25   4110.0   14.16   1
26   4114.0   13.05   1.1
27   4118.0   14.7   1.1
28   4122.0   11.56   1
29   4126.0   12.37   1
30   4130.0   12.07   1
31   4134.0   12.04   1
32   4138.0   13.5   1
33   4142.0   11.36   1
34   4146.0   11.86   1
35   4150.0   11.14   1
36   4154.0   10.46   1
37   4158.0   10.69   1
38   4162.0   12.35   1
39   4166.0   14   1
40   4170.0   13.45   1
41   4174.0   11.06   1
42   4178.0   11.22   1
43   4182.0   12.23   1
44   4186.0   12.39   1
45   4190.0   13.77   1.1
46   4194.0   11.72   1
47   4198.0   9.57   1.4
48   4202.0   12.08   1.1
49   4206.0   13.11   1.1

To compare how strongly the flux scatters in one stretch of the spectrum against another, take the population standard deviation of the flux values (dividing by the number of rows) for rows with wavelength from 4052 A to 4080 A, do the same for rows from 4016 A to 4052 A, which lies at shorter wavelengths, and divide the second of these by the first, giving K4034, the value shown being 1.1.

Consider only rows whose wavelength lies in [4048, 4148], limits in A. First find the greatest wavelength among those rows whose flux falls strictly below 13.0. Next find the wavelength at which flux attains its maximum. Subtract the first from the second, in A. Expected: -40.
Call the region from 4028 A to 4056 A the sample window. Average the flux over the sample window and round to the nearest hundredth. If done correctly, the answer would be 13.21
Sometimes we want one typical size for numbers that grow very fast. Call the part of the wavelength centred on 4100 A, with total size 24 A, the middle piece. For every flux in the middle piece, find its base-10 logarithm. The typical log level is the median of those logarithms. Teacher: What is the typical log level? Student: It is 1.13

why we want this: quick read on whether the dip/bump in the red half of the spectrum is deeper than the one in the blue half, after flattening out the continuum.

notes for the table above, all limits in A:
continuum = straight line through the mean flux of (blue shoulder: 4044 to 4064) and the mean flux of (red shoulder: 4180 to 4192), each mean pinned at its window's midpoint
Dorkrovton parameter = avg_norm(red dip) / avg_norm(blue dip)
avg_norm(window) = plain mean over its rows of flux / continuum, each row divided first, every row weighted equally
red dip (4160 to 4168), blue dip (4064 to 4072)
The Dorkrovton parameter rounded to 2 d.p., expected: 1.14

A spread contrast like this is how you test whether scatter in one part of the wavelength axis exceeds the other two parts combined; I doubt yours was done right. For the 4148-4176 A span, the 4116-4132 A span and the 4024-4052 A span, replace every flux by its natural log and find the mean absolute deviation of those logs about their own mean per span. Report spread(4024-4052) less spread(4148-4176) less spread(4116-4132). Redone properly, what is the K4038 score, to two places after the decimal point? -0.10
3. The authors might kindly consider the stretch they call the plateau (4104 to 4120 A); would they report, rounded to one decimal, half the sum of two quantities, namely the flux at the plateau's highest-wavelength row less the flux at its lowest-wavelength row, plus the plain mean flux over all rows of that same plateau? 6.9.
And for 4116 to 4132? 5.0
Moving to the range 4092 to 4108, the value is 7.2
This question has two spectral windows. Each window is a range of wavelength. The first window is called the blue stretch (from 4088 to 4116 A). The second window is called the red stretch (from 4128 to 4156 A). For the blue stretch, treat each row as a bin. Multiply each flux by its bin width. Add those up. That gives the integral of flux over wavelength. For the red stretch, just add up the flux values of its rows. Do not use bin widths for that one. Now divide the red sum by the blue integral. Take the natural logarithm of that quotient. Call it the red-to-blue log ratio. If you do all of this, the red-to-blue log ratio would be -1.46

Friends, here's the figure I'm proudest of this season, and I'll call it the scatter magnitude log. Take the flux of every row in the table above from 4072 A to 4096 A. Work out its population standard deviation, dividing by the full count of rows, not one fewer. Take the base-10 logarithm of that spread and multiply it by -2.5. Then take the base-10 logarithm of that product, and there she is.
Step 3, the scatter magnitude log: -0.57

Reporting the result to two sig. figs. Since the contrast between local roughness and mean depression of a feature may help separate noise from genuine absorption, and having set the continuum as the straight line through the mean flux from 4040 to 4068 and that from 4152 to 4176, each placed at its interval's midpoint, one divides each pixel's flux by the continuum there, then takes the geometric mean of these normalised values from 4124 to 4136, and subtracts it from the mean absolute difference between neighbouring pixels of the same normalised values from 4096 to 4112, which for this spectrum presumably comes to -0.77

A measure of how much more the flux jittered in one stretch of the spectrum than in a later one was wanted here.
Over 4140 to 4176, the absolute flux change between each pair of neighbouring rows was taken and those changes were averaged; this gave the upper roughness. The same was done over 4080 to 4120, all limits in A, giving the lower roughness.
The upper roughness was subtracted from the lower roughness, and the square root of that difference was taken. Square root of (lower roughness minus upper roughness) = 1.0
